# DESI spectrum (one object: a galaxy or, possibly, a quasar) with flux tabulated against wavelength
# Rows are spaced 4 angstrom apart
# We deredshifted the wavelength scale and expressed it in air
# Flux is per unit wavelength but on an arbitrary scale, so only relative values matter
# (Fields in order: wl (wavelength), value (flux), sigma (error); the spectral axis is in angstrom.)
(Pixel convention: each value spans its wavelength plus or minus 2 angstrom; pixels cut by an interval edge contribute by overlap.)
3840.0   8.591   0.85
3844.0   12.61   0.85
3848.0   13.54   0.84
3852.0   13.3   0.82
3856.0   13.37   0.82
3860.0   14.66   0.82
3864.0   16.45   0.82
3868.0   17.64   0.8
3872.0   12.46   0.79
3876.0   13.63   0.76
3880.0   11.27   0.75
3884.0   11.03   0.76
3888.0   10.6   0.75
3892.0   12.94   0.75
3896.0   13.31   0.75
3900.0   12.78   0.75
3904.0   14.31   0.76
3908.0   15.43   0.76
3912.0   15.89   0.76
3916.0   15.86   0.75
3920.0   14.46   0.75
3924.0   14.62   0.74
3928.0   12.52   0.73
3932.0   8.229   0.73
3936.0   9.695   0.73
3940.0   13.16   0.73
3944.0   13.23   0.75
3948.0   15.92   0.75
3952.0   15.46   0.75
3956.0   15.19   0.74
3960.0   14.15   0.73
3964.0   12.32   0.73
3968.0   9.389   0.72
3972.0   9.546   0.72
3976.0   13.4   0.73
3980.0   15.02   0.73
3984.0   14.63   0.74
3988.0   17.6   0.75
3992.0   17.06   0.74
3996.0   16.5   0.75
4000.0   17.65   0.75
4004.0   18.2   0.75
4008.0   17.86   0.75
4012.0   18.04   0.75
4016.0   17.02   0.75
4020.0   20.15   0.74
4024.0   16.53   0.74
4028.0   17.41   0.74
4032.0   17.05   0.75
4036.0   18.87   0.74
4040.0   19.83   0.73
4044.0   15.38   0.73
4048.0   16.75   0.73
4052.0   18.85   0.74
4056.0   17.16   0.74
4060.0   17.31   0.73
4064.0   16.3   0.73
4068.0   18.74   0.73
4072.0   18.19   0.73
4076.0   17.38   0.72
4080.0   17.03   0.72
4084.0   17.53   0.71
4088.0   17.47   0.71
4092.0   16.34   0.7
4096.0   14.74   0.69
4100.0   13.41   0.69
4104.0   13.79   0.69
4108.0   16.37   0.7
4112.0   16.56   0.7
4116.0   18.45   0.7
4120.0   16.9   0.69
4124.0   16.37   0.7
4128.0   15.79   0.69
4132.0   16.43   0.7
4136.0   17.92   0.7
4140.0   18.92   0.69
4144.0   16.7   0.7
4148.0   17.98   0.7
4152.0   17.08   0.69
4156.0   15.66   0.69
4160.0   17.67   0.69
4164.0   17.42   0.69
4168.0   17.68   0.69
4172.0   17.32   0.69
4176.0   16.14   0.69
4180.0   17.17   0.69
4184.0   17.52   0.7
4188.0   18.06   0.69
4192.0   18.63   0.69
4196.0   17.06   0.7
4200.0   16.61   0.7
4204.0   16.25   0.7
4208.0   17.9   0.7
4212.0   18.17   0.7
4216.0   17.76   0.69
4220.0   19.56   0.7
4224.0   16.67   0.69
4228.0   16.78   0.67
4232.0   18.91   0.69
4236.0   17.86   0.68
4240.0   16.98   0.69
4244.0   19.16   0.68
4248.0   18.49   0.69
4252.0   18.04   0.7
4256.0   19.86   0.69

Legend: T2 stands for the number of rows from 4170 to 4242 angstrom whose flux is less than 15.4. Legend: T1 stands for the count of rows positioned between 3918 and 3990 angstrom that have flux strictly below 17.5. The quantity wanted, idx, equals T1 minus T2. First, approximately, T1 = 17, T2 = 0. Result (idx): 17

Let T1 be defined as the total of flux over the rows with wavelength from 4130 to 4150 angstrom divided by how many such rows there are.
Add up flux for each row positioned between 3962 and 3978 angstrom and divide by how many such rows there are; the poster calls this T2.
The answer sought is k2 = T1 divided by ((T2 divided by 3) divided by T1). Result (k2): 83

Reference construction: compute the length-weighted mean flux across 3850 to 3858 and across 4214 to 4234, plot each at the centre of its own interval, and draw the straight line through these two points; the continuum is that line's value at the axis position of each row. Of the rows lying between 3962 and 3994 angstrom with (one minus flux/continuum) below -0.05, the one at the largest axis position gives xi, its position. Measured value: 3992.0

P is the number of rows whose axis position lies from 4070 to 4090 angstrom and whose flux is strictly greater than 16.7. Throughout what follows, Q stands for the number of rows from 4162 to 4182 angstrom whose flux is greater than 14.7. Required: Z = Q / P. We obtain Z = 1.0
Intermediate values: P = 5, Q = 5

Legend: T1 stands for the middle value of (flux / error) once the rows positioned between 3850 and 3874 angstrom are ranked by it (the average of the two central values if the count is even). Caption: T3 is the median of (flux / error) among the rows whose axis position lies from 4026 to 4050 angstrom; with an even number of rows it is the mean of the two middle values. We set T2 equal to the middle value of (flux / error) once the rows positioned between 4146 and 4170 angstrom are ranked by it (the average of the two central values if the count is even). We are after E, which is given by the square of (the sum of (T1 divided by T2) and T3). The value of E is 572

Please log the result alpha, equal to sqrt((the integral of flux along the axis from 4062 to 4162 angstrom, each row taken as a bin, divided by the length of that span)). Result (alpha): 4.10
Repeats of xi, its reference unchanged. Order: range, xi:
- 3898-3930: 3916.0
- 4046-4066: 4060.0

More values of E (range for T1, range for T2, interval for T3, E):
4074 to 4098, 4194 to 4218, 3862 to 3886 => 317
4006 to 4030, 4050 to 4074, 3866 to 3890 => 268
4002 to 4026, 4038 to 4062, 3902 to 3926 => 443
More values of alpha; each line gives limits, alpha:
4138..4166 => 4.16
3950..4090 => 4.06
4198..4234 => 4.20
